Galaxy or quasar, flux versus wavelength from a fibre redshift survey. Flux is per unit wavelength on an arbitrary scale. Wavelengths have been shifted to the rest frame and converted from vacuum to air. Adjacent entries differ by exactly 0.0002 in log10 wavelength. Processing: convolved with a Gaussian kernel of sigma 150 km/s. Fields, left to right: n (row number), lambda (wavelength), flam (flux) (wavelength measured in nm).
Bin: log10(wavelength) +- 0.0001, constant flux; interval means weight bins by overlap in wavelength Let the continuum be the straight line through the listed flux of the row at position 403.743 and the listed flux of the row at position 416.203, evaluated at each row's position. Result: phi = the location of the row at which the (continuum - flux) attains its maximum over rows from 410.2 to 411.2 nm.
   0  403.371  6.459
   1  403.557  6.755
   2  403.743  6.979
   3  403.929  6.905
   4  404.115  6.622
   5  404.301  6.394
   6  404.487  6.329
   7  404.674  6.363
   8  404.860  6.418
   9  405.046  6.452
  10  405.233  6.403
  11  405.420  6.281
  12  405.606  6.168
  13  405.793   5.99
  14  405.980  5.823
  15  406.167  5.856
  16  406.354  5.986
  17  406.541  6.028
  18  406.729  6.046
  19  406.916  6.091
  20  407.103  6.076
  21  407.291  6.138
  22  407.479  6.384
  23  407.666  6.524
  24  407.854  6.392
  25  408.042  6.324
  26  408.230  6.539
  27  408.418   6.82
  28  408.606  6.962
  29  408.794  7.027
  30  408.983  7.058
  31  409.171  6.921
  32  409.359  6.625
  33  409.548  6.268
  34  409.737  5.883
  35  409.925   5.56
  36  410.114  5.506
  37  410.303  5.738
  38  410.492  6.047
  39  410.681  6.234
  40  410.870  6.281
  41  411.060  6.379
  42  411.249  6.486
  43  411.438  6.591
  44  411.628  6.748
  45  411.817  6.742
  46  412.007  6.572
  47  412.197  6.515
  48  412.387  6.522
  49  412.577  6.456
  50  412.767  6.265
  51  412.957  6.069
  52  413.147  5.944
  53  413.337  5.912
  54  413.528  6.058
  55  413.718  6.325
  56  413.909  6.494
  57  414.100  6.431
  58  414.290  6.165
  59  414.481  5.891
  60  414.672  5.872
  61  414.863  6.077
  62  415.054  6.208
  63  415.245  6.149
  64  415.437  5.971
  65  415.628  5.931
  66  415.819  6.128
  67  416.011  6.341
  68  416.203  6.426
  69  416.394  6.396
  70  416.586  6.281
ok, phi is 410.303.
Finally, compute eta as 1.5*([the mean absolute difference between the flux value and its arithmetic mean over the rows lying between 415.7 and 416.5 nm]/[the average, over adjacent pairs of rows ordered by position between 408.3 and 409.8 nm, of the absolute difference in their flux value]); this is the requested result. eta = 0.7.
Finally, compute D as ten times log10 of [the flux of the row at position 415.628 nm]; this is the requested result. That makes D 7.73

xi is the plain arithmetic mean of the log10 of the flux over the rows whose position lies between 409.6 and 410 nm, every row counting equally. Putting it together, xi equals 0.757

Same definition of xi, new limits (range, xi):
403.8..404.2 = 0.830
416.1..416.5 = 0.807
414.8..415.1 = 0.788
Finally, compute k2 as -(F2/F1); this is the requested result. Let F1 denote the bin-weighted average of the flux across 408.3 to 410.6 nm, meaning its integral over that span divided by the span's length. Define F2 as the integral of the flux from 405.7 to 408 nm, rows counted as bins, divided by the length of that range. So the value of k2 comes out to -0.96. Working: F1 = 6.37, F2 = 6.12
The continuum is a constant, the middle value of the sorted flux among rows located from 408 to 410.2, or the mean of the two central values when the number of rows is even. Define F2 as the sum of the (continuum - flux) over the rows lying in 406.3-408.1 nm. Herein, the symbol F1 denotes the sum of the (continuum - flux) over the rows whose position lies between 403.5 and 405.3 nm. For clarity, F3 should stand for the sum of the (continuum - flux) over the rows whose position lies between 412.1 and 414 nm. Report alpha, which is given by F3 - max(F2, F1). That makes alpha -0.6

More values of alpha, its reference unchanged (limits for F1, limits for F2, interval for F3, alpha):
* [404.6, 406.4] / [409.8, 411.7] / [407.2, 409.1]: -4.6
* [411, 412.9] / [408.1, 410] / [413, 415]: 4.1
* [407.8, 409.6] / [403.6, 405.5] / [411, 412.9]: -0.1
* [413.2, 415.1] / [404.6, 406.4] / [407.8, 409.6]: -5.5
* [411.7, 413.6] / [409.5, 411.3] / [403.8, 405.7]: -4.0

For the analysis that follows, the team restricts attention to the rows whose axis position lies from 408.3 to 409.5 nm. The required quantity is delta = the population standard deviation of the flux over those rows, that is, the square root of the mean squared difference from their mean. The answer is 0.15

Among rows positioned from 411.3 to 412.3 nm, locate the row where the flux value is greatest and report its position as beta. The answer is 411.628 nm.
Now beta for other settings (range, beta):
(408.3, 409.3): 408.983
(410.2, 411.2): 411.060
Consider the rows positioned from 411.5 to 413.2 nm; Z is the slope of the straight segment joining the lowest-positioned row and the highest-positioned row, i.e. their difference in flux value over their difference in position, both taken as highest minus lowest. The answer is -0.5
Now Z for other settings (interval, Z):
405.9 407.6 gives 0.4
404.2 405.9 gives -0.3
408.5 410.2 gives -1.0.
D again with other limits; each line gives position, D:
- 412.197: 8.14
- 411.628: 8.29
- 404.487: 8.01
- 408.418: 8.34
